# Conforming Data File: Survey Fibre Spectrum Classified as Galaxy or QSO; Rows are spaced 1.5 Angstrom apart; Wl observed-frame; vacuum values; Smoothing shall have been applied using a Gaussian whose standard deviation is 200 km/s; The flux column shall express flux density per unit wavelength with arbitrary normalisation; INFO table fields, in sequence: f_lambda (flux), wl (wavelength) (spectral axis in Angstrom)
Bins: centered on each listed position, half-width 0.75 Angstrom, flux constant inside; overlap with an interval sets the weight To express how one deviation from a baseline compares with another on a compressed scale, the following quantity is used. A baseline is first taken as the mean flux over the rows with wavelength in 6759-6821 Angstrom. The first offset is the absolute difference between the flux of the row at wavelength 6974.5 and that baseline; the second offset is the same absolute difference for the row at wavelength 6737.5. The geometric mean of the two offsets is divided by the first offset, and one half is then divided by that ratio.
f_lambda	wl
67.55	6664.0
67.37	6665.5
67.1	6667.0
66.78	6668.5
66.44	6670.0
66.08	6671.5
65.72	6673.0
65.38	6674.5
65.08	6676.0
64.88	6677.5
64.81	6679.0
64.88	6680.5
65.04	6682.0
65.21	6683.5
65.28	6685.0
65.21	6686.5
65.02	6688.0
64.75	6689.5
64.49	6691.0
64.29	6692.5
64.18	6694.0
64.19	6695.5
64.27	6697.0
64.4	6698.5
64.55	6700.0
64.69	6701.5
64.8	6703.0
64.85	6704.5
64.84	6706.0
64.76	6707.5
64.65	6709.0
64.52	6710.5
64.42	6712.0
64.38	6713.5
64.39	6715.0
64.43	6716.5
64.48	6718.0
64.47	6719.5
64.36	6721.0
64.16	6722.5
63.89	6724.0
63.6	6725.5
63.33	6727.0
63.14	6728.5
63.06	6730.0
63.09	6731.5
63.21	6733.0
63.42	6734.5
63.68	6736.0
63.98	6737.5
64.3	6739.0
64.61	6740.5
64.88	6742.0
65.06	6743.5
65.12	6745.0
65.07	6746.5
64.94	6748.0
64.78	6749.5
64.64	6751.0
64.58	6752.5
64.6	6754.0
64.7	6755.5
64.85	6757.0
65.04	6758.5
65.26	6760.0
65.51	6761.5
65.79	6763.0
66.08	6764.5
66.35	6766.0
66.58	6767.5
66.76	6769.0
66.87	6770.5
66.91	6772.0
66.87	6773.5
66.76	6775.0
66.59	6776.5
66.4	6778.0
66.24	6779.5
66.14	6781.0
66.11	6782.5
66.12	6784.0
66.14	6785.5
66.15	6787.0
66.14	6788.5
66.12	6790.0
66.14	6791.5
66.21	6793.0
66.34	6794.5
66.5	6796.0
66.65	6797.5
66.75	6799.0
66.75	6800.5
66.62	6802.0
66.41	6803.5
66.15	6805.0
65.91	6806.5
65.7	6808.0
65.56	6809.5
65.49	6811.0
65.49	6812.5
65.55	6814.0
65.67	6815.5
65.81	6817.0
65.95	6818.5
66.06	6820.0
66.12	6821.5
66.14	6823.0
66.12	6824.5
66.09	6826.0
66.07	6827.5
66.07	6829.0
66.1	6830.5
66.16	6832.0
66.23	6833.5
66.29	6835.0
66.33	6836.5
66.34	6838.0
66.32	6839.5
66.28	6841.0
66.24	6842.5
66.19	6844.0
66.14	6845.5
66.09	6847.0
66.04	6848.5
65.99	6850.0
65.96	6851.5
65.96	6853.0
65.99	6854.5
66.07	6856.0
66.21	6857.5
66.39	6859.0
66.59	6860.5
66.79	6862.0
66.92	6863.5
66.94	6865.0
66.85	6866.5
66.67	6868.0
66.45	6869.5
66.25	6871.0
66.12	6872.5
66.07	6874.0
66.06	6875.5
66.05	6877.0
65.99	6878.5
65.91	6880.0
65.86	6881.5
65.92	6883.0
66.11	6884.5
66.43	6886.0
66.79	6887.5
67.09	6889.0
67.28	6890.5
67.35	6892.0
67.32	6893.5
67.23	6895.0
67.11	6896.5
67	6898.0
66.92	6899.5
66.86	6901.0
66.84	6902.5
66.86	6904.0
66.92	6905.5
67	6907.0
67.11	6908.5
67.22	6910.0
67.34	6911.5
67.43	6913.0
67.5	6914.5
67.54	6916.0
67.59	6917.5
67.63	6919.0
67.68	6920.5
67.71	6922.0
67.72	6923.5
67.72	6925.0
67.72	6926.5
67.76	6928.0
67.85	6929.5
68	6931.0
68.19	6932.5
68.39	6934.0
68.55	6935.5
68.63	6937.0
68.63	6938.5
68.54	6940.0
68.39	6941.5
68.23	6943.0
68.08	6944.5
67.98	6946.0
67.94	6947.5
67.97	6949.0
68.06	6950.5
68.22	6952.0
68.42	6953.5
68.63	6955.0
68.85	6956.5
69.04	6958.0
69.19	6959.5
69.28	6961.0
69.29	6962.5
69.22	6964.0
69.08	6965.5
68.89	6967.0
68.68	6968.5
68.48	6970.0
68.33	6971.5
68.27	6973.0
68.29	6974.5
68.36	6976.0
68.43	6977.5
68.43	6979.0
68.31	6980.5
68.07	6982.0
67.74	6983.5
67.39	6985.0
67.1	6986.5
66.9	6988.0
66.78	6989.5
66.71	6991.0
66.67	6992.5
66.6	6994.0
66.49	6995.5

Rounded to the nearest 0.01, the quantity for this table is 0.49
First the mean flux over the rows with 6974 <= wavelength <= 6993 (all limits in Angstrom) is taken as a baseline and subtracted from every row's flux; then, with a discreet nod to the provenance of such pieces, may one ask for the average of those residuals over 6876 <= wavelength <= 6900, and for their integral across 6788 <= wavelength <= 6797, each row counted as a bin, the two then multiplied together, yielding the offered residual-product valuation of 12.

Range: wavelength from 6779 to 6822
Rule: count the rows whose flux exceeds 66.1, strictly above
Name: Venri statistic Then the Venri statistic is 19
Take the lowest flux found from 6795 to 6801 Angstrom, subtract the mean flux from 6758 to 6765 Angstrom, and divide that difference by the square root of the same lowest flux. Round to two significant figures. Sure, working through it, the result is 0.12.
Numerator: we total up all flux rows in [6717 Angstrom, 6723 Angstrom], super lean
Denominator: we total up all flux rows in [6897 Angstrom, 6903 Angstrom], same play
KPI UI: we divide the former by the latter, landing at 0.96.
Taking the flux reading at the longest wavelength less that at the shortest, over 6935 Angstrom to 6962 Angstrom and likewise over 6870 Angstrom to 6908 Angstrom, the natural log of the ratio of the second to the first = 0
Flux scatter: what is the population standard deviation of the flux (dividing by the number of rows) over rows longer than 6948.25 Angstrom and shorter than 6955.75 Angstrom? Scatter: 0.24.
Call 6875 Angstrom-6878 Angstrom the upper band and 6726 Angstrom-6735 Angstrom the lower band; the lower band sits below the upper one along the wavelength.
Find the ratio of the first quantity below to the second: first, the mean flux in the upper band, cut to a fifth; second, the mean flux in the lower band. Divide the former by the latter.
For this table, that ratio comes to 0.209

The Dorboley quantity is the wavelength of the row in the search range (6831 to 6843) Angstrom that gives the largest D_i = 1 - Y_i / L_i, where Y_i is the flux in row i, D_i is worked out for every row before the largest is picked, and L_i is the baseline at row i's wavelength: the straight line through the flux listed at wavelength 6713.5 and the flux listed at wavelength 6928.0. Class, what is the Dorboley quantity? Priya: 6842.5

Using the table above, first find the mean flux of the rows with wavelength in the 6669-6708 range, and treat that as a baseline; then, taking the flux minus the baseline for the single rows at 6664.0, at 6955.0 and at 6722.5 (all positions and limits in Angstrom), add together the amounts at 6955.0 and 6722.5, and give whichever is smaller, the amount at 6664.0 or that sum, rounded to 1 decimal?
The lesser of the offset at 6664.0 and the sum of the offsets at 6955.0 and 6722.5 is 2.6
